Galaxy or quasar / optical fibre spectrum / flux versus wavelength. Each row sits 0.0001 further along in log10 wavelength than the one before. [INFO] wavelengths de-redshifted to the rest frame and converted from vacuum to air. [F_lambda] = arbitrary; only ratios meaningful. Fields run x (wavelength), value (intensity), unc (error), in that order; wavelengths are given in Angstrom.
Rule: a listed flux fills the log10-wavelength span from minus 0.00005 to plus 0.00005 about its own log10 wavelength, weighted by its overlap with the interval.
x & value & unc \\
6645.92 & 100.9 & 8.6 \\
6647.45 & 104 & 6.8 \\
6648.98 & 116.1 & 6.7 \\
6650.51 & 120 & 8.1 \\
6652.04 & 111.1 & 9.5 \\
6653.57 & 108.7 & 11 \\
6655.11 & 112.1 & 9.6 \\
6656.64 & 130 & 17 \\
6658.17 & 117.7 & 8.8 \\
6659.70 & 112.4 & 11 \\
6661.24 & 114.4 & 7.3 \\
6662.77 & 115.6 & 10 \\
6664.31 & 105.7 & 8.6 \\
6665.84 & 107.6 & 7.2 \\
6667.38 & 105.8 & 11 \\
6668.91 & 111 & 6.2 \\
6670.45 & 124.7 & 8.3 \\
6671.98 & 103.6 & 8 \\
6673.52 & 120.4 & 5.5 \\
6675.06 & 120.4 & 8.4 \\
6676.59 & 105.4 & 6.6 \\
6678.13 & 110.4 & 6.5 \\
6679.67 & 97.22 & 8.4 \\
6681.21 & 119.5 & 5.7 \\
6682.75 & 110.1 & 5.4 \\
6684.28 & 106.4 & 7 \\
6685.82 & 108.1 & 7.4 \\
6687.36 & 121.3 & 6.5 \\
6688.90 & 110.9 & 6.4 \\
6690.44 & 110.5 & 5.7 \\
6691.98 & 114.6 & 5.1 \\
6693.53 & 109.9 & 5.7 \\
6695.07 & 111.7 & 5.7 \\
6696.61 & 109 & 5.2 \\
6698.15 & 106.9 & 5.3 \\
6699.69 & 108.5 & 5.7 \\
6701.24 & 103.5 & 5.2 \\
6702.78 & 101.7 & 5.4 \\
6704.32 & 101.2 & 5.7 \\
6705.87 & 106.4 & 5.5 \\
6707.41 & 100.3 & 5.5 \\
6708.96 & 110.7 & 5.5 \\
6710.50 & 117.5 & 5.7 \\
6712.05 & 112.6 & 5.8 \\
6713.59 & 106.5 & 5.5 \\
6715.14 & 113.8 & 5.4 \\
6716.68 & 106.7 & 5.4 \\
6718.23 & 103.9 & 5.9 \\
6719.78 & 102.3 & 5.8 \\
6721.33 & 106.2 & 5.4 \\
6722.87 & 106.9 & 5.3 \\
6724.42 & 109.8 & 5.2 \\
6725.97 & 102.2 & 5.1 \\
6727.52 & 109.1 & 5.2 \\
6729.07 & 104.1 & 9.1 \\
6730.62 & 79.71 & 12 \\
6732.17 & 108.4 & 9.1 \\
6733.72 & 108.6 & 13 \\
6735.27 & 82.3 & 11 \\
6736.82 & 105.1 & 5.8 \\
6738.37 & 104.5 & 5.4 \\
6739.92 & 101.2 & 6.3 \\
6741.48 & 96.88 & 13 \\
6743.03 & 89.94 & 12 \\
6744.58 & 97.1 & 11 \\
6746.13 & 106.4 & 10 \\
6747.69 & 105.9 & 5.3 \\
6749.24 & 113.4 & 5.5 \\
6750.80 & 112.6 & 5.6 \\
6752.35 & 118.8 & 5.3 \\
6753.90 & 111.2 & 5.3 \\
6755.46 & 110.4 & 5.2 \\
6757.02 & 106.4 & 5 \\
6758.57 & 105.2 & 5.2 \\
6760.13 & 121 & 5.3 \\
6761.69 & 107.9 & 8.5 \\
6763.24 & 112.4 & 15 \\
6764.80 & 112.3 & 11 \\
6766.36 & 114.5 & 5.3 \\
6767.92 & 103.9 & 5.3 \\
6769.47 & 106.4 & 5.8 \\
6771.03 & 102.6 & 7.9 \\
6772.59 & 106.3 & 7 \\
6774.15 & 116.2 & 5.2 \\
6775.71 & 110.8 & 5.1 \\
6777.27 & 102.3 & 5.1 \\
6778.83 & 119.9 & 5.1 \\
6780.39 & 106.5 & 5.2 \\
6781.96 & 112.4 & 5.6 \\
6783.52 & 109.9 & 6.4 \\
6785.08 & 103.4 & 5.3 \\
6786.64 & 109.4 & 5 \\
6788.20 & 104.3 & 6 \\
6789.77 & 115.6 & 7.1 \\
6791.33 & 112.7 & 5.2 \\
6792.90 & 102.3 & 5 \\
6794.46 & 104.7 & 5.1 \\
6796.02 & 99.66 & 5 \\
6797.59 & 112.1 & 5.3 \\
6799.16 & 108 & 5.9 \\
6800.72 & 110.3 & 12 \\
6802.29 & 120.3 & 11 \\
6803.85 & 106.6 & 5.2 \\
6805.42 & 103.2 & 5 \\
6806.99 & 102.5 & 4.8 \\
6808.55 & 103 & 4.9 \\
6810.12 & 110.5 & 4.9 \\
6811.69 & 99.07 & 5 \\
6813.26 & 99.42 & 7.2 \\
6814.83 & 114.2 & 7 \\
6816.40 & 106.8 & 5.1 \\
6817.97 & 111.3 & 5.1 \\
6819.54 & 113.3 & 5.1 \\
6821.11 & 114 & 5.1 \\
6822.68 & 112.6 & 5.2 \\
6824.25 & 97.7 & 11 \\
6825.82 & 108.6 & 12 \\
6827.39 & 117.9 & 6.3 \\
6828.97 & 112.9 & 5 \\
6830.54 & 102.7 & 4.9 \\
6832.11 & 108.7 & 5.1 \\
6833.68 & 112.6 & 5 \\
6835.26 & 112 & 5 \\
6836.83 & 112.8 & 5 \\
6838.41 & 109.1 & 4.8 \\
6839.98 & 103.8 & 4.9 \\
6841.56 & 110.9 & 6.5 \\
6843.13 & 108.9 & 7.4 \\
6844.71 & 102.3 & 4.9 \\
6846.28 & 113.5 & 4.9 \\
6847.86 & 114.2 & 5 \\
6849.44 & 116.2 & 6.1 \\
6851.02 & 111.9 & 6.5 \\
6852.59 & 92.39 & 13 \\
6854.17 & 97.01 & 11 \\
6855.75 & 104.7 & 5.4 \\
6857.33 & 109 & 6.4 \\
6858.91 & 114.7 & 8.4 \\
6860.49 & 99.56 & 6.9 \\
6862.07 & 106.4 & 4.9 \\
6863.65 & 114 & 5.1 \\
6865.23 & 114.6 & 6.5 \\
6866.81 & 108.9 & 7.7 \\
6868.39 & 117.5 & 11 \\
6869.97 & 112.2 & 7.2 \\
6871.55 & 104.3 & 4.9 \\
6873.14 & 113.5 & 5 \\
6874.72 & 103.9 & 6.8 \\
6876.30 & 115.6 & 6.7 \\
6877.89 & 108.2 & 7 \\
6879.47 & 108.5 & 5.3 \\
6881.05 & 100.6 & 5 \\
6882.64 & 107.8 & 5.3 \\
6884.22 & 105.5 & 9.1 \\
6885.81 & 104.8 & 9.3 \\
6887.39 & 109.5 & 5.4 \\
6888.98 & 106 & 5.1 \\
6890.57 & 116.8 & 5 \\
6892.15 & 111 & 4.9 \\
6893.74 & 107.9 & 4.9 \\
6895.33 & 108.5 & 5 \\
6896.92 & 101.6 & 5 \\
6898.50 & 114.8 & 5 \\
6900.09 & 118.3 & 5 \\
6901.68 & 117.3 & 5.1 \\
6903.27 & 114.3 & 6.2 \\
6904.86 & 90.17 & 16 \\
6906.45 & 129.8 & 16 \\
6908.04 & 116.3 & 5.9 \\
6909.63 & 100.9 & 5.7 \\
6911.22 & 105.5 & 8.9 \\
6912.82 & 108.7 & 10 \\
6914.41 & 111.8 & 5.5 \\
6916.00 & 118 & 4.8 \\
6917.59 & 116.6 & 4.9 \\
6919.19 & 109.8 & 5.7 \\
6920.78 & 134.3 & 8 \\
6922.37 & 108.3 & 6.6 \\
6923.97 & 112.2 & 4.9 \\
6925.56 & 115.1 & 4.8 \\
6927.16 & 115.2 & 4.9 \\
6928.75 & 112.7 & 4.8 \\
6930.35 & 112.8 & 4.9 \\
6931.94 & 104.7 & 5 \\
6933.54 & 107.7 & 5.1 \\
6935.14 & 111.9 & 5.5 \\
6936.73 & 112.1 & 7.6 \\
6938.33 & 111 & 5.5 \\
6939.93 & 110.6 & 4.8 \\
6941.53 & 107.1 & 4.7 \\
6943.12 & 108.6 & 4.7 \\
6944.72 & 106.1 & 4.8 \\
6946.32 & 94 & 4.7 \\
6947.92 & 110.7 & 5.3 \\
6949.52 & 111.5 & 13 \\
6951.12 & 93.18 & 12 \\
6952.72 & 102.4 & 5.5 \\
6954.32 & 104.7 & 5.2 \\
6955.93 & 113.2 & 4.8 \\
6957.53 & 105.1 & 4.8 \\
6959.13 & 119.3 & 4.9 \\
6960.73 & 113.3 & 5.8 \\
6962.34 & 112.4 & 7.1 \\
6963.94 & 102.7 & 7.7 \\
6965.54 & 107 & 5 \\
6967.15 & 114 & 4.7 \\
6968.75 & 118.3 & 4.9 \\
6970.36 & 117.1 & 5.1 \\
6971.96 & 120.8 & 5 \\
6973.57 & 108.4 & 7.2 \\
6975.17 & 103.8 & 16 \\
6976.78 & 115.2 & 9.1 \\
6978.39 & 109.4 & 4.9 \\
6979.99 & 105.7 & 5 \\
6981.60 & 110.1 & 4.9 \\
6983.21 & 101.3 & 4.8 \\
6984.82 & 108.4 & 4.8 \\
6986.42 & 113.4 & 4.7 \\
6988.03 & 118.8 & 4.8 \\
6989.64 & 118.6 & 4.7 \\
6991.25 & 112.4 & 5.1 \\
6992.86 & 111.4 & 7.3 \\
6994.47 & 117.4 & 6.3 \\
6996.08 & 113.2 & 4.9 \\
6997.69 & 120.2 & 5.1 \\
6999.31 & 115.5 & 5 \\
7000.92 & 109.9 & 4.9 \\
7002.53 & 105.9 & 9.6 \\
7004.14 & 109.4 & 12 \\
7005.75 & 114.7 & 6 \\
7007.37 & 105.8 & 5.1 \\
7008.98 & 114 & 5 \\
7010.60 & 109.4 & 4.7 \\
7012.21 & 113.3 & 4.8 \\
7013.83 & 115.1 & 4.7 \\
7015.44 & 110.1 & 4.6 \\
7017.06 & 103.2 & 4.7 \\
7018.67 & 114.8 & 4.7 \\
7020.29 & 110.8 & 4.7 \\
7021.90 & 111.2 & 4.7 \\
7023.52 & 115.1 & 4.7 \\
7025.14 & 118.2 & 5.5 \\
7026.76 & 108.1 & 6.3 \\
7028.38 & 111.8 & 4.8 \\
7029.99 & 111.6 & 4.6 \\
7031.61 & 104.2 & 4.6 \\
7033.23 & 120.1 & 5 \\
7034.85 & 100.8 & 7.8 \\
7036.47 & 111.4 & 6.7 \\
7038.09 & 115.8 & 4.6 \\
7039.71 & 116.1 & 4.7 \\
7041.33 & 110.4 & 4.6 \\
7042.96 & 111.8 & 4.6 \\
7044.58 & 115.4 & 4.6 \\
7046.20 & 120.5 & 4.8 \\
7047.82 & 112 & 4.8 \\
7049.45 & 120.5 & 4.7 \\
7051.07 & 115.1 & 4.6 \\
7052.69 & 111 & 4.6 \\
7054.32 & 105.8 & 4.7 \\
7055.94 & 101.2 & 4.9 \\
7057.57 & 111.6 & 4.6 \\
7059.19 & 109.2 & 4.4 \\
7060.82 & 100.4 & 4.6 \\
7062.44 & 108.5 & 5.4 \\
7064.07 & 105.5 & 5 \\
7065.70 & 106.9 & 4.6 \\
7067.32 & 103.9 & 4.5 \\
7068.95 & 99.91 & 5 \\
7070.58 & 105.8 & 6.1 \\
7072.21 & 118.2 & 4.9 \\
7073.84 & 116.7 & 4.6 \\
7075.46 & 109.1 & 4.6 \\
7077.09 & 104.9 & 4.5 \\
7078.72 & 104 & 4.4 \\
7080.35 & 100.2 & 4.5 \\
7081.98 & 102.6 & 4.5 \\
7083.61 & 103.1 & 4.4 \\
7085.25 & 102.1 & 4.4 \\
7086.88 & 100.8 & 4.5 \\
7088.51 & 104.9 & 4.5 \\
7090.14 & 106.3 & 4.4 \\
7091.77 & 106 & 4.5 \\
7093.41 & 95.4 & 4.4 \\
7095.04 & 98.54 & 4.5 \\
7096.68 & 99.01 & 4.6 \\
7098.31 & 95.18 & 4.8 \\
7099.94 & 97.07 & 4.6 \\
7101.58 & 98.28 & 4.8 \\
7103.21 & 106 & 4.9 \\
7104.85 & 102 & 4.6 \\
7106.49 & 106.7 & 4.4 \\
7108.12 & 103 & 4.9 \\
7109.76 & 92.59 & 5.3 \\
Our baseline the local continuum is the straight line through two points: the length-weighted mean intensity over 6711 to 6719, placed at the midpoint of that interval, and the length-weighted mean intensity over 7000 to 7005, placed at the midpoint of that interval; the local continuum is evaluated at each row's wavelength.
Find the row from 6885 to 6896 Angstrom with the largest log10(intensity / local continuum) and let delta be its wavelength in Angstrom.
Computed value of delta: 6890.57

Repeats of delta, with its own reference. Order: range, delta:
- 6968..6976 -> 6971.96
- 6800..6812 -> 6802.29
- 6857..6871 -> 6868.39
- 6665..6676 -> 6670.45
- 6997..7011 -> 6997.69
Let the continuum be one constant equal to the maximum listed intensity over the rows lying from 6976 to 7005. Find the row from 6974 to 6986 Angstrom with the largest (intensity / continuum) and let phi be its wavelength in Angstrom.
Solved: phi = 6976.78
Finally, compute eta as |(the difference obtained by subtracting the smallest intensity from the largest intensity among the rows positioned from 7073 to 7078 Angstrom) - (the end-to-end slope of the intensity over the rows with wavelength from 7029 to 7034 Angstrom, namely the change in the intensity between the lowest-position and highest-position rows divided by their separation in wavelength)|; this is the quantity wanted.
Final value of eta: 9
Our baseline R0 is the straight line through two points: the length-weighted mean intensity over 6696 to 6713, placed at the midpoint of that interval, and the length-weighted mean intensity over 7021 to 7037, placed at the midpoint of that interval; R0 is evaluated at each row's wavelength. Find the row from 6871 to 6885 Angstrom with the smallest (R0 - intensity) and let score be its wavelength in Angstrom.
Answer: 6876.30 Angstrom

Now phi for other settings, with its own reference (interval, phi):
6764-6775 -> 6774.15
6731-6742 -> 6733.72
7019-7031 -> 7025.14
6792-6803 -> 6802.29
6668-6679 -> 6670.45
